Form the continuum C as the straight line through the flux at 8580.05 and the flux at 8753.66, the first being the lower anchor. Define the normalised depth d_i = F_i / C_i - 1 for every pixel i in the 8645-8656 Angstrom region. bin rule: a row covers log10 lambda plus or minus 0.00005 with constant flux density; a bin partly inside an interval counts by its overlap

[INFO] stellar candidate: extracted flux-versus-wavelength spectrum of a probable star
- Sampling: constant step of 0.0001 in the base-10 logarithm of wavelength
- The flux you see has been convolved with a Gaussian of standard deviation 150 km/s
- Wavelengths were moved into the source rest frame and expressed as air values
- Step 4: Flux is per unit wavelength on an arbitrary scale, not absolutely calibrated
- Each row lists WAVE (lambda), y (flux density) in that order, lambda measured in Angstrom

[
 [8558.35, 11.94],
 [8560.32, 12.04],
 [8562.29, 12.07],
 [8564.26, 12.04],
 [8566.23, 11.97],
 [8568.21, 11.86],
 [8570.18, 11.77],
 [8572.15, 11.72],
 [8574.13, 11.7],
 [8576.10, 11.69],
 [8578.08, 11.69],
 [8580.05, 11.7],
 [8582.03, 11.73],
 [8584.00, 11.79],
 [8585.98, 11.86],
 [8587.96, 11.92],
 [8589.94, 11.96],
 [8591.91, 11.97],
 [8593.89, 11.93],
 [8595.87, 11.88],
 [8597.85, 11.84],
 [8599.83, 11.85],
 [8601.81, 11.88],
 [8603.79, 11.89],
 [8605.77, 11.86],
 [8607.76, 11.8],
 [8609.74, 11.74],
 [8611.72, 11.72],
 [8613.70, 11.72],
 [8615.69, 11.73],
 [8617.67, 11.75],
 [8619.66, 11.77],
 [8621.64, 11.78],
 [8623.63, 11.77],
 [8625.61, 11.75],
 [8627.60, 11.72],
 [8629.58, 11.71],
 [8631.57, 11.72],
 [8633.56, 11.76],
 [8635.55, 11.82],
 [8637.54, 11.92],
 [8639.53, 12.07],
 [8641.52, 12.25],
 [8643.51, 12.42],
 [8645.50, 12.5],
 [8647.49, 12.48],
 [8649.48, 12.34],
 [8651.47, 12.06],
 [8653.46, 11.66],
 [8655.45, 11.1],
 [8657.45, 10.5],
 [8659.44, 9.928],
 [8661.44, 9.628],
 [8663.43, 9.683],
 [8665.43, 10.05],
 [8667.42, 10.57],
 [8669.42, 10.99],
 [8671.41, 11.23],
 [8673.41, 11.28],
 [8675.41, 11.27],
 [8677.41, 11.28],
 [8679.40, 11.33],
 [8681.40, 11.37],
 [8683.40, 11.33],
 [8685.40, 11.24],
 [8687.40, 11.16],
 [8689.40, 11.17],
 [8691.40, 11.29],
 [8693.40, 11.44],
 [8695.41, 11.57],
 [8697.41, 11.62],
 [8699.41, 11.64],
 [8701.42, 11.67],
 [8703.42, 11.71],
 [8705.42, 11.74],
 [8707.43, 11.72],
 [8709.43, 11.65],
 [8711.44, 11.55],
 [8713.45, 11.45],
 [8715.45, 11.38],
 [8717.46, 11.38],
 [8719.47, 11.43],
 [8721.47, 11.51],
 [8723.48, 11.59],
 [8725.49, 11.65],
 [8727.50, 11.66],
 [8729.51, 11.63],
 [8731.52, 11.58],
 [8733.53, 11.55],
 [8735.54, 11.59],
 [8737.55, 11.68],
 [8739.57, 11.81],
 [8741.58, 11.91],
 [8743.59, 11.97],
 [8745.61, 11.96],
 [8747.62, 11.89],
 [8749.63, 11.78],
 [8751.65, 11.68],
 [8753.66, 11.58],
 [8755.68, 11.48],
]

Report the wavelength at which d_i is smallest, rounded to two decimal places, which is 8655.45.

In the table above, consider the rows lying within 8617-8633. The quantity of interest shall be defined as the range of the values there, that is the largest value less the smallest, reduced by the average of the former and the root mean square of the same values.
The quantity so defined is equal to -5.84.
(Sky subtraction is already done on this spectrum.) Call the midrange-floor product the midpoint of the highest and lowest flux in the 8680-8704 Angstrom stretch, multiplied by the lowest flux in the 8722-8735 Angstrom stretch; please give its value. 132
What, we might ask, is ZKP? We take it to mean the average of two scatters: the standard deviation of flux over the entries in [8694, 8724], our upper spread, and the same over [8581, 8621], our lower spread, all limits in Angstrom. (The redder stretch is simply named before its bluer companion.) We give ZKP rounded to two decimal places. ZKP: 0.10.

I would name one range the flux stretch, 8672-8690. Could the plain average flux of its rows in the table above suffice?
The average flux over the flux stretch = 11.3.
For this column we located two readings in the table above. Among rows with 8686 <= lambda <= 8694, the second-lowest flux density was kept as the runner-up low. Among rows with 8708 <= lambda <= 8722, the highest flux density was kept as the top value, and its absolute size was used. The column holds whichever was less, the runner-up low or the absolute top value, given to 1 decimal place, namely 11.2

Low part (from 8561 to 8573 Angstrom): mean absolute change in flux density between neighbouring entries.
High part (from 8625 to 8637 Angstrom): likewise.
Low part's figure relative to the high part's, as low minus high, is 0.04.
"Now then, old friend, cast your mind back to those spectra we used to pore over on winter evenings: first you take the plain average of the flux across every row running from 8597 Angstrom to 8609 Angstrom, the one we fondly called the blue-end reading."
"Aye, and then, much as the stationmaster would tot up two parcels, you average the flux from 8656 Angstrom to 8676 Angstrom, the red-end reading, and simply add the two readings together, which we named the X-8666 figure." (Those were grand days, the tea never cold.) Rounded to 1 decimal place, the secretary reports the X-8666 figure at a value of 22.4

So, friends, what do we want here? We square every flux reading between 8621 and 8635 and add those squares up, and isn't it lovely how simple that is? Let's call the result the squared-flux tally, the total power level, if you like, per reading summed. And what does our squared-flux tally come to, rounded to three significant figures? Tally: 966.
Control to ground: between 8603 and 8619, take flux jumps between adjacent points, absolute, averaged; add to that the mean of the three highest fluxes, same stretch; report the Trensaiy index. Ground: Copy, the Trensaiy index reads 11.88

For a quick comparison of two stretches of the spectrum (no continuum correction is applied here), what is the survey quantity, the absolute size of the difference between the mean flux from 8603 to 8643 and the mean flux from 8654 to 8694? 0.9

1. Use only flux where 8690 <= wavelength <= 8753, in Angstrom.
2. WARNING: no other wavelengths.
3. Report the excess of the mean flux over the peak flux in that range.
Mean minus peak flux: -0.34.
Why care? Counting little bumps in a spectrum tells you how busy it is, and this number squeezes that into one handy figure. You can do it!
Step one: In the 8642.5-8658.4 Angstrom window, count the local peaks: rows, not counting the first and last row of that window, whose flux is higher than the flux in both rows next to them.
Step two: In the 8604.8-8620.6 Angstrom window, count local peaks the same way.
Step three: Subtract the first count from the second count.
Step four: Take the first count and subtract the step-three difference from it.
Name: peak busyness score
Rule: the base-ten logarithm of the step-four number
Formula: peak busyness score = 0.3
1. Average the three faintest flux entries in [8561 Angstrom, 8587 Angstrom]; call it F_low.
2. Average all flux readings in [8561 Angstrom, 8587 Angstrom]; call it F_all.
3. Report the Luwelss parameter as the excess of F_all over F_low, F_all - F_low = 0.12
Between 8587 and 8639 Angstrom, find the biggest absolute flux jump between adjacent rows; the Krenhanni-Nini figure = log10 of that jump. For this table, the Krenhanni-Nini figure -1.00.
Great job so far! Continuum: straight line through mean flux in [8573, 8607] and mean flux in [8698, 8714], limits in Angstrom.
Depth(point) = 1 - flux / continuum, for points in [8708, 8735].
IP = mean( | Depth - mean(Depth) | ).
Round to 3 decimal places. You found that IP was 0.008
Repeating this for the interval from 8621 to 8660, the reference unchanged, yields 0.034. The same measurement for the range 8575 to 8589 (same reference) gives 0.007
